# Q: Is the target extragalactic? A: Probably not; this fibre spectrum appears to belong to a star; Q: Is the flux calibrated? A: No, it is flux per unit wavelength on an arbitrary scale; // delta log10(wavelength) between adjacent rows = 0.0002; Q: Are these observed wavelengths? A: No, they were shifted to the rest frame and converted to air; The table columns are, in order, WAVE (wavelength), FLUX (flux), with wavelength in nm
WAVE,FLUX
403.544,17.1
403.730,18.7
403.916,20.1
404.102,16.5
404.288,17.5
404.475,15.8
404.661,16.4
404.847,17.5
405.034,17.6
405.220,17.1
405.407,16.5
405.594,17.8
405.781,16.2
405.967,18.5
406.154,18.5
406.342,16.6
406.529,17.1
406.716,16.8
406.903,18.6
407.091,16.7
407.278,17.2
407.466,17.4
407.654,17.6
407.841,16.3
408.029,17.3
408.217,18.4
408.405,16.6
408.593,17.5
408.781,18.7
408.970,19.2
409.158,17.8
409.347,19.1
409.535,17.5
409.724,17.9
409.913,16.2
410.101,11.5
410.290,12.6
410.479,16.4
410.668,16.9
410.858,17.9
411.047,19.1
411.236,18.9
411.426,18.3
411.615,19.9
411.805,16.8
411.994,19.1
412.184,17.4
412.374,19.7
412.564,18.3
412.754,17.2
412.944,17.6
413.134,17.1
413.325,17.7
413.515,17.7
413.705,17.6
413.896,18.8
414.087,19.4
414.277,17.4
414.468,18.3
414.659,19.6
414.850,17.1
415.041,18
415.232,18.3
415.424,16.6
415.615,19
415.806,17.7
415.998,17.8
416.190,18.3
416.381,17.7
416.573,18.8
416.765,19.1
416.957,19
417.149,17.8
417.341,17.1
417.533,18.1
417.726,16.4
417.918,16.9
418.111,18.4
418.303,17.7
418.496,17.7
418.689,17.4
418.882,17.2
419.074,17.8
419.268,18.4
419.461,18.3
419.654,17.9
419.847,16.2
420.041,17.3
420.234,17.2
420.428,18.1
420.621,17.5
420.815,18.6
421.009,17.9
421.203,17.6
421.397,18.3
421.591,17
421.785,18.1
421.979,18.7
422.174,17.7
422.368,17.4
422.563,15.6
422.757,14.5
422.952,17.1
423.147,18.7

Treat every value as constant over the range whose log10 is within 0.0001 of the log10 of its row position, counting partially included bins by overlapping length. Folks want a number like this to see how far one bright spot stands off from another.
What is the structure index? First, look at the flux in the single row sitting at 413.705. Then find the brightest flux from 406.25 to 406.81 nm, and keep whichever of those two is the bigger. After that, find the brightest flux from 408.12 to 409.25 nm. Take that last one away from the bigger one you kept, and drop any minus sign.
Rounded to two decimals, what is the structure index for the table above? 1.60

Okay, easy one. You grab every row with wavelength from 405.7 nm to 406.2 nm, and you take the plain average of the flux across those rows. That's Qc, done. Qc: 17.7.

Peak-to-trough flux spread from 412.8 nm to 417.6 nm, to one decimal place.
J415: 3.0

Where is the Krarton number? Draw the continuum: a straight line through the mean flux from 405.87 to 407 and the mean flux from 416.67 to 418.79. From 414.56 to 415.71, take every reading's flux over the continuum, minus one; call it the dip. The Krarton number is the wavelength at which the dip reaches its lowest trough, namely 415.424 nm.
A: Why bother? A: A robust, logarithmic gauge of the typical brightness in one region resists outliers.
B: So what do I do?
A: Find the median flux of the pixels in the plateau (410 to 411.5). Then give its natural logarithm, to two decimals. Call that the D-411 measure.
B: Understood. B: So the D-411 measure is 2.86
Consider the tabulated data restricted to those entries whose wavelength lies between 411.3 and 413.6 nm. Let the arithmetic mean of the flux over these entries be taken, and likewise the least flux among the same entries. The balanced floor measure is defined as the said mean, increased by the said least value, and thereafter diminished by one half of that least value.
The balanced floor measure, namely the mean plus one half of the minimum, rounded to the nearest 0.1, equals 26.5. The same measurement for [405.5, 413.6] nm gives 23.2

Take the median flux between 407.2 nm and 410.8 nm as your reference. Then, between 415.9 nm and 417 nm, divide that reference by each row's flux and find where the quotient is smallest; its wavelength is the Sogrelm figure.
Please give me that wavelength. 416.765 nm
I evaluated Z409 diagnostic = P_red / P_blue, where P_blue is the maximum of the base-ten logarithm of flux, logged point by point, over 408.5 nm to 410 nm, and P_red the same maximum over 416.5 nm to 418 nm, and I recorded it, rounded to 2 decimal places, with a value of 1.00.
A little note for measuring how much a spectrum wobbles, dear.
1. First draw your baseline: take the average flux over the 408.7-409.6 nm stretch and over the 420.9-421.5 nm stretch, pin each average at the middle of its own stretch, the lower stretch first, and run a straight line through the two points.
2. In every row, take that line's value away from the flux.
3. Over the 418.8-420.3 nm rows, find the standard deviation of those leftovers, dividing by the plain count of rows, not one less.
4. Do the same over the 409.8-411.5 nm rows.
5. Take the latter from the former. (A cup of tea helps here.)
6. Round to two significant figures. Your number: -1.9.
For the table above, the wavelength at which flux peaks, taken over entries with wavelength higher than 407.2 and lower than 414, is 411.615 nm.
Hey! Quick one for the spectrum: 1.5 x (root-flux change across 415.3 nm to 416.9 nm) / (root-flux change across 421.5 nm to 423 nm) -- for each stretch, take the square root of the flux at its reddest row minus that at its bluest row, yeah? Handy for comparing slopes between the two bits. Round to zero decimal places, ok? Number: 37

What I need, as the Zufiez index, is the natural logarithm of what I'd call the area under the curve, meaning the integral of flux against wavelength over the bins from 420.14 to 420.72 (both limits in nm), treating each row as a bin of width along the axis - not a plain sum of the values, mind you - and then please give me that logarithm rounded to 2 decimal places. 2.32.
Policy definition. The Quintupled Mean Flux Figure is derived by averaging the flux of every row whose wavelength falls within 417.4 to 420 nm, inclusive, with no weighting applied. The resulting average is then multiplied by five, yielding 87.8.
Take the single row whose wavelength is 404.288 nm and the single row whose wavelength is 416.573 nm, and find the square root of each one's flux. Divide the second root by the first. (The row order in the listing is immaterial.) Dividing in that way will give 1.04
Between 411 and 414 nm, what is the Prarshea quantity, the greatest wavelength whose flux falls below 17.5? 413.134 nm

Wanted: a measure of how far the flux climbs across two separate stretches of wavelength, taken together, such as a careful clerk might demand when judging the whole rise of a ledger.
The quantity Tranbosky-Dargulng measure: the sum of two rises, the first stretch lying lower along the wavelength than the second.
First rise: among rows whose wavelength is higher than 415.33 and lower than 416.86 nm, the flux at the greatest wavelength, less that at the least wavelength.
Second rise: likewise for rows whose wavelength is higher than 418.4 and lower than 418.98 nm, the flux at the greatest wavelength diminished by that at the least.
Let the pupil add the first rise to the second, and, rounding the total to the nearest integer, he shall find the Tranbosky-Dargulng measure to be 2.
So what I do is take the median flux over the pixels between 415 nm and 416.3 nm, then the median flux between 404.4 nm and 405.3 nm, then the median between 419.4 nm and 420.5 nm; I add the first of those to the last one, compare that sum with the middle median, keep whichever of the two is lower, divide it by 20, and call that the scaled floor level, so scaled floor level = 0.855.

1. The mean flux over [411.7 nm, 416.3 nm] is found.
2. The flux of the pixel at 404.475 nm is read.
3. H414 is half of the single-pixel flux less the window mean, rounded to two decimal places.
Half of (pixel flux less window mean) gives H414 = -1.11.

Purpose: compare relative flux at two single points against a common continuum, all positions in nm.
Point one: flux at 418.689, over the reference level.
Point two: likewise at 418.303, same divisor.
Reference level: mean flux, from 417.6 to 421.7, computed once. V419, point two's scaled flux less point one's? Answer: 0.02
